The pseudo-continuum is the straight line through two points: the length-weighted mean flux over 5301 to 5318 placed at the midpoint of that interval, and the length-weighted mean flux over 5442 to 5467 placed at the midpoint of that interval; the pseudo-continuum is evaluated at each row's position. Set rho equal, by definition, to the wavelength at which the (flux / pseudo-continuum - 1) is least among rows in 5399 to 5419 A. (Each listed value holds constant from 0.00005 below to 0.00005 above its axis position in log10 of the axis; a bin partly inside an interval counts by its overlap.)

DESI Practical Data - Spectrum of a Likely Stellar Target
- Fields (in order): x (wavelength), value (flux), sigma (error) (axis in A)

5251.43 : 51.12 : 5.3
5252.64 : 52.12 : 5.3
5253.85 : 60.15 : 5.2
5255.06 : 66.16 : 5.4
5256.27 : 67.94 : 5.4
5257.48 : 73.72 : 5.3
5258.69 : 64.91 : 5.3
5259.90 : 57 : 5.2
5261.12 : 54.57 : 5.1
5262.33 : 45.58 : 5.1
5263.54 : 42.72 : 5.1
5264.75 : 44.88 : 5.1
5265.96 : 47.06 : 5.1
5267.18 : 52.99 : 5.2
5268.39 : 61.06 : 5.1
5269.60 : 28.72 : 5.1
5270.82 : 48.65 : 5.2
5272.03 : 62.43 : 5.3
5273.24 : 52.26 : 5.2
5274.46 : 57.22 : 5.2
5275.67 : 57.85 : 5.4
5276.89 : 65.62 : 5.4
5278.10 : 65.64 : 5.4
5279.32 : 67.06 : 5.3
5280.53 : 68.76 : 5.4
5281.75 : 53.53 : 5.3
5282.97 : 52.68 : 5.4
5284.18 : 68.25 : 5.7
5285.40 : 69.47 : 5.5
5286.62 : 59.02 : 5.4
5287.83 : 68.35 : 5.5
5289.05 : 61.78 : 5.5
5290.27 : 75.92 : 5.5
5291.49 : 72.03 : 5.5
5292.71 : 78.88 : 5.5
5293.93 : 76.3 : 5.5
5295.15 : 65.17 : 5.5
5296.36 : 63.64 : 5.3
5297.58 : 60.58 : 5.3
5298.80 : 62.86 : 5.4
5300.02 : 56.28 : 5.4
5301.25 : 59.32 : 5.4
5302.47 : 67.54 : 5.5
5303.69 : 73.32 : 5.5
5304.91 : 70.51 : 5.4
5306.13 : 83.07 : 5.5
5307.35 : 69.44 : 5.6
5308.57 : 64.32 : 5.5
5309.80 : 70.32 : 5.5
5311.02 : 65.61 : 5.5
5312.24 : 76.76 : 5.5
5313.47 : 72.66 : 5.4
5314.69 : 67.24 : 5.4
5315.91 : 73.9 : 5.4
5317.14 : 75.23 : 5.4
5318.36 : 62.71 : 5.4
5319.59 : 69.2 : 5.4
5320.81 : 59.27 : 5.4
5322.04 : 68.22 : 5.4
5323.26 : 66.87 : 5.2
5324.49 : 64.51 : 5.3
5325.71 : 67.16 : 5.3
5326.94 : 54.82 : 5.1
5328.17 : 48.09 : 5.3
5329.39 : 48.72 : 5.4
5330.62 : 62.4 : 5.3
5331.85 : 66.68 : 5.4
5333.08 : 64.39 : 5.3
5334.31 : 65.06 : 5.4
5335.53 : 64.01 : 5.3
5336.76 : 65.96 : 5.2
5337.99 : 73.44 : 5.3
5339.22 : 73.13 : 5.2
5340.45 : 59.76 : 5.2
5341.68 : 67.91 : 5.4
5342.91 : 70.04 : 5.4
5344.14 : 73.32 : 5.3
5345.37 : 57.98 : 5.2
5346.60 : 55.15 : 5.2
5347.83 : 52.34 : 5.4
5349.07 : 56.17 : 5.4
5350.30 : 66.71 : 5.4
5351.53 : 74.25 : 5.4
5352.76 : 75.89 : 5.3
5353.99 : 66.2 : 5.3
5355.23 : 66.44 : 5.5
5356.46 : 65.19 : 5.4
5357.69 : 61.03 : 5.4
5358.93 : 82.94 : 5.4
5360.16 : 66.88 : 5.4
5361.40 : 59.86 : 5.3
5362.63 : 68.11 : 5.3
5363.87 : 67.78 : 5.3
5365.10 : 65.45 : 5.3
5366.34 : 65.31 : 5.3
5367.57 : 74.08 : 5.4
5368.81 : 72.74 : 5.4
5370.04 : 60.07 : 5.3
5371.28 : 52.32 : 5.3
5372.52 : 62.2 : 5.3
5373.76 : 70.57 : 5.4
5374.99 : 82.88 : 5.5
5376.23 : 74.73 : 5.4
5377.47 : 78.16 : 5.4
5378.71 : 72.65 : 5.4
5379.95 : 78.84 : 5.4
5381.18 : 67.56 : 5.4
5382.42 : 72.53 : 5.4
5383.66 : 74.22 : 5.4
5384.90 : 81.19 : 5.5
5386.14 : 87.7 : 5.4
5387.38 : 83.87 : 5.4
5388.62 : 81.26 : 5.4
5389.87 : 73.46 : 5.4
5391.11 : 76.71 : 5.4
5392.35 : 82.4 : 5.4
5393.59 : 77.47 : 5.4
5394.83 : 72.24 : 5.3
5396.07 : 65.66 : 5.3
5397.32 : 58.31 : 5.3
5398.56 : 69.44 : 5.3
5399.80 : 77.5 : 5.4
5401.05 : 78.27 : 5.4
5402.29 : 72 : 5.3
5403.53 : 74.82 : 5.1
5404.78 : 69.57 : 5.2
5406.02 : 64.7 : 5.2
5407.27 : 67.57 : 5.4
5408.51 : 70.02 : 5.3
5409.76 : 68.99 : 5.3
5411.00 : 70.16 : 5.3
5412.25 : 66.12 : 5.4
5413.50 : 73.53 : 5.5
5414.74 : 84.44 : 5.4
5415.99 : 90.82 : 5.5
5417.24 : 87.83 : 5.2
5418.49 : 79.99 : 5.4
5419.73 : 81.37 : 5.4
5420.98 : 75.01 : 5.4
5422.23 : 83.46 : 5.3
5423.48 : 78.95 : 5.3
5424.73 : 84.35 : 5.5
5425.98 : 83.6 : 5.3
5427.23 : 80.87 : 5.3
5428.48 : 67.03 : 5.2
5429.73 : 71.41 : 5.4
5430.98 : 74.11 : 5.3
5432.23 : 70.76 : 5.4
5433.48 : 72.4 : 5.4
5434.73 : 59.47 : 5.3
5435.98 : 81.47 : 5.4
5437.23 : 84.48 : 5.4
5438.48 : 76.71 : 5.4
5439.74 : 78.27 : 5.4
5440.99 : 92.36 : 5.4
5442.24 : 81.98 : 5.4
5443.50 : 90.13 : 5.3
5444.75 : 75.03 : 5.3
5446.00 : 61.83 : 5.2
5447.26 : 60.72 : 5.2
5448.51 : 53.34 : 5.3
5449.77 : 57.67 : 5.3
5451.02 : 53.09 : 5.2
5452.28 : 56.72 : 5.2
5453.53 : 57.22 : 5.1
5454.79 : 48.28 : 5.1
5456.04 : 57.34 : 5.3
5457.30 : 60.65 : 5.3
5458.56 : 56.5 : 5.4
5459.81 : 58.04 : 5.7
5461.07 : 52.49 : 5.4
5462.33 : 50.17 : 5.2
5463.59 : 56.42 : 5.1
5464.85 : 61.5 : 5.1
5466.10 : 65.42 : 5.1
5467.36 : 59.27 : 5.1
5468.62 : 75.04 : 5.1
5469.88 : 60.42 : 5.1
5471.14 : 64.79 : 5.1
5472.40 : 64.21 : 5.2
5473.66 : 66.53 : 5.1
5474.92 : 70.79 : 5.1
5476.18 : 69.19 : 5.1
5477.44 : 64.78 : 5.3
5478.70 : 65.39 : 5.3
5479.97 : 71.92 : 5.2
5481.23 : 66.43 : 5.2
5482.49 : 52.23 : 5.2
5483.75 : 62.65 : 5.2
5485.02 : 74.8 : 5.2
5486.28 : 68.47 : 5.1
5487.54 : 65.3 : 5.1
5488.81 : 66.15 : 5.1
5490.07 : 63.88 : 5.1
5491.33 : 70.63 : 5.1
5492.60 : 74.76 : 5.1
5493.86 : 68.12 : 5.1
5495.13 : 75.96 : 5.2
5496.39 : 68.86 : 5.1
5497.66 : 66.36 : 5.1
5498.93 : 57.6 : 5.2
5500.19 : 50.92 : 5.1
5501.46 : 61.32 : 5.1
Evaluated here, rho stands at 5406.02 A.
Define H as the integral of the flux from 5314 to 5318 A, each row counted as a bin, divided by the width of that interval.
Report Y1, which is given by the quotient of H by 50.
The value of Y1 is 1.43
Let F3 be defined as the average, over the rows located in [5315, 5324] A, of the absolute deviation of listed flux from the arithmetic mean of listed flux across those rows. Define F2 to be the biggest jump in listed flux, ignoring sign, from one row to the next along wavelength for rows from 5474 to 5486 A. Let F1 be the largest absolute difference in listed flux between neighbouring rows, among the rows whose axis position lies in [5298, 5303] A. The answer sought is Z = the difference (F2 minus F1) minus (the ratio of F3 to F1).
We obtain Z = 5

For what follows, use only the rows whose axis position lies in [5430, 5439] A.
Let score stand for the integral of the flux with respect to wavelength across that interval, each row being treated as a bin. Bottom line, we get 667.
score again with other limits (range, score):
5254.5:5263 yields 520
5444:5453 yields 542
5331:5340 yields 605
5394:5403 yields 637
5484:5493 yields 618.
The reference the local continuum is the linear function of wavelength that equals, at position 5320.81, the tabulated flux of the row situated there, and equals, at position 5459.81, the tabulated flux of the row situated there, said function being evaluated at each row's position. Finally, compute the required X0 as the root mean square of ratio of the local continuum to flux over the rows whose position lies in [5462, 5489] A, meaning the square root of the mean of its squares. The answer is 0.91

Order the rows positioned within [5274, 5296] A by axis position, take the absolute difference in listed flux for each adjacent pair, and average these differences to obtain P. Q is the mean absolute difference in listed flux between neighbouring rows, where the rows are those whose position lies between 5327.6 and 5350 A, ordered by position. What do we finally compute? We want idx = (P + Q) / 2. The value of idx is 5.7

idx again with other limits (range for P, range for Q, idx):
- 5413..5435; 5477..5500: 5.9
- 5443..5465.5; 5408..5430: 5.5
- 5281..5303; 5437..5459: 6.6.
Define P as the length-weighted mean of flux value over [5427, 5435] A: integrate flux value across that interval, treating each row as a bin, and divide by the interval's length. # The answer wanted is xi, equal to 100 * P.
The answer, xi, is 7090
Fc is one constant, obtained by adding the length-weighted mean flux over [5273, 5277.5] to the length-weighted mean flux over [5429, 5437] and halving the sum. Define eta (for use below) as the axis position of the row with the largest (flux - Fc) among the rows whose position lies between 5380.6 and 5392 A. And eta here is 5386.14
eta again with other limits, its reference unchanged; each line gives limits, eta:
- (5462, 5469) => 5468.62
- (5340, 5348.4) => 5344.14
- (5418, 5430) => 5424.73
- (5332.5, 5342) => 5337.99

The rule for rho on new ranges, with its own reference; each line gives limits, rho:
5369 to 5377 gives 5371.28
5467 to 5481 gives 5467.36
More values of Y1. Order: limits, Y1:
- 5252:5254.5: 1.12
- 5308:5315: 1.39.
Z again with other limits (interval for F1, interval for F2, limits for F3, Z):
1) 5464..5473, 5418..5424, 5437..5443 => -8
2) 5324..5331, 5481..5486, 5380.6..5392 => 0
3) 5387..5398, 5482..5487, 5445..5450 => 4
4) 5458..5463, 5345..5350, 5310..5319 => -3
